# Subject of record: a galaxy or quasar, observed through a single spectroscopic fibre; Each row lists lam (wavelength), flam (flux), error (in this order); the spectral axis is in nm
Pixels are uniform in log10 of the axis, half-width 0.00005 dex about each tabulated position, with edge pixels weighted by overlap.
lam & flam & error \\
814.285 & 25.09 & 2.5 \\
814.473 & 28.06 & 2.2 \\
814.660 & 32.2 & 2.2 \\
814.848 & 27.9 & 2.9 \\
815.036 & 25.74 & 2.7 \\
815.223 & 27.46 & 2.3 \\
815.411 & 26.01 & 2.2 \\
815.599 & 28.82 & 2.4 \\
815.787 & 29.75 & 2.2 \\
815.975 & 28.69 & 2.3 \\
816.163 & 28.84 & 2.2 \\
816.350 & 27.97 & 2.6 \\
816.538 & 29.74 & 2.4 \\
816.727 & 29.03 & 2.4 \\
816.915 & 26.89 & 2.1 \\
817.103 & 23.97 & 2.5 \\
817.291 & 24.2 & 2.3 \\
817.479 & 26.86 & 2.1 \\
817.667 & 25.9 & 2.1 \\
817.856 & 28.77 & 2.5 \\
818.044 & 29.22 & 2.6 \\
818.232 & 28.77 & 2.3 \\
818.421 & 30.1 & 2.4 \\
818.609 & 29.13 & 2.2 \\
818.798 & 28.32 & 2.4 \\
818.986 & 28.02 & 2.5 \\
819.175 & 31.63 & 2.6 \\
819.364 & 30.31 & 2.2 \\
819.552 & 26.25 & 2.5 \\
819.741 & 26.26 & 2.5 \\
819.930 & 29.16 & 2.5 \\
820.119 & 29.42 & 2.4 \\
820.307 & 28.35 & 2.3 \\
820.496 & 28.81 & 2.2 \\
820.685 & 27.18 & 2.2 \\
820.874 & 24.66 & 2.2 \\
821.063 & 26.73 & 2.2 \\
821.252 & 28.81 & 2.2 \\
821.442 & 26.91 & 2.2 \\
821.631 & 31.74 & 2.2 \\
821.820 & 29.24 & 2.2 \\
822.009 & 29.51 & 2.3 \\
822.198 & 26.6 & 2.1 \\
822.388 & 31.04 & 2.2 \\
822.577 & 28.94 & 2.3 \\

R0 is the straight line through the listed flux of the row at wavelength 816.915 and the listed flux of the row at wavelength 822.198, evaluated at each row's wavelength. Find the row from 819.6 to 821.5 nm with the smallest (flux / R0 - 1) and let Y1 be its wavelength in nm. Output 820.874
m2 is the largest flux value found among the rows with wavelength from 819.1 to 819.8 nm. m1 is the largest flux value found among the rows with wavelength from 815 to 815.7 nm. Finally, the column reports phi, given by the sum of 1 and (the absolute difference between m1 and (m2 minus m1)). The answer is 27.0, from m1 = 28.82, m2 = 31.63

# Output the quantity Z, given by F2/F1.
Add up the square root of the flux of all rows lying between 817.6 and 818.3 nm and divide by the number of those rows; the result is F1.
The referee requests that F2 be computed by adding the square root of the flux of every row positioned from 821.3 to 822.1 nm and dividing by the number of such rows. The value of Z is 1.02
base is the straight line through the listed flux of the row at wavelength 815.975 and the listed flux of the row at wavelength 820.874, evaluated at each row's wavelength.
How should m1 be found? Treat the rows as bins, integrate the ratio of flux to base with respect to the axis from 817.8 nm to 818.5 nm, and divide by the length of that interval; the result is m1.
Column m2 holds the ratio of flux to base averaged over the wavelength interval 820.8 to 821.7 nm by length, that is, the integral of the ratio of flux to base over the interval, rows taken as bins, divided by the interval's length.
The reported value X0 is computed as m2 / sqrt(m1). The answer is 1.09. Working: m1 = 1.09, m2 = 1.14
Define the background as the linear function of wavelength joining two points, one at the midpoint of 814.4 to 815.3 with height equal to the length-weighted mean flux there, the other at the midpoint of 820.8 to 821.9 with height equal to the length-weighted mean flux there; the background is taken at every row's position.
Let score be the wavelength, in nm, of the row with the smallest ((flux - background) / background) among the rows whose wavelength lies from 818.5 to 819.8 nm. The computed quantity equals 819.552 nm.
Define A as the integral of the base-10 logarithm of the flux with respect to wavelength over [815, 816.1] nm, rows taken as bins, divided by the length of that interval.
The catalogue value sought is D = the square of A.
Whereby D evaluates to 2.09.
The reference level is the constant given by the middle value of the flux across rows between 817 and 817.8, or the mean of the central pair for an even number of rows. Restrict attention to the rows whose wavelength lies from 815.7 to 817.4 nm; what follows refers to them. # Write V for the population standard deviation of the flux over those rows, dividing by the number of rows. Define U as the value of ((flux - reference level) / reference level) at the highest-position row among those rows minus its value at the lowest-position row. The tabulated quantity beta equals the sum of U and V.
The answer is 1.9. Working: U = -0.22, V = 2.1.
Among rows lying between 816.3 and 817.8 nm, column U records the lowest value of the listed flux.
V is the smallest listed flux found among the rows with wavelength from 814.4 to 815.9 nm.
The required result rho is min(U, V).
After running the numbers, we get 24.0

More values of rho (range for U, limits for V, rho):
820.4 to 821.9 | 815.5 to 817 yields 24.7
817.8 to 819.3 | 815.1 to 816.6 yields 26.0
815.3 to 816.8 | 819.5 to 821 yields 24.7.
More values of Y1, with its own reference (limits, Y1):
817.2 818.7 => 817.291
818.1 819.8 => 819.552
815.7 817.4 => 817.103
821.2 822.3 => 822.198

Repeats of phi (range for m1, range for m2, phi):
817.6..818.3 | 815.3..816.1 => 29.7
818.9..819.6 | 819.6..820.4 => 34.8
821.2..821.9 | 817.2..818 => 35.7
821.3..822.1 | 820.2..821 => 35.7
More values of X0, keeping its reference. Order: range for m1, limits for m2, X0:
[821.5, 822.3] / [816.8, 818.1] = 0.87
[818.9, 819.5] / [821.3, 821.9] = 1.14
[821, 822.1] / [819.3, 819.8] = 0.98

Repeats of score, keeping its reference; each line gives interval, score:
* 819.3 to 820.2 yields 819.552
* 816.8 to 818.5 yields 817.103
